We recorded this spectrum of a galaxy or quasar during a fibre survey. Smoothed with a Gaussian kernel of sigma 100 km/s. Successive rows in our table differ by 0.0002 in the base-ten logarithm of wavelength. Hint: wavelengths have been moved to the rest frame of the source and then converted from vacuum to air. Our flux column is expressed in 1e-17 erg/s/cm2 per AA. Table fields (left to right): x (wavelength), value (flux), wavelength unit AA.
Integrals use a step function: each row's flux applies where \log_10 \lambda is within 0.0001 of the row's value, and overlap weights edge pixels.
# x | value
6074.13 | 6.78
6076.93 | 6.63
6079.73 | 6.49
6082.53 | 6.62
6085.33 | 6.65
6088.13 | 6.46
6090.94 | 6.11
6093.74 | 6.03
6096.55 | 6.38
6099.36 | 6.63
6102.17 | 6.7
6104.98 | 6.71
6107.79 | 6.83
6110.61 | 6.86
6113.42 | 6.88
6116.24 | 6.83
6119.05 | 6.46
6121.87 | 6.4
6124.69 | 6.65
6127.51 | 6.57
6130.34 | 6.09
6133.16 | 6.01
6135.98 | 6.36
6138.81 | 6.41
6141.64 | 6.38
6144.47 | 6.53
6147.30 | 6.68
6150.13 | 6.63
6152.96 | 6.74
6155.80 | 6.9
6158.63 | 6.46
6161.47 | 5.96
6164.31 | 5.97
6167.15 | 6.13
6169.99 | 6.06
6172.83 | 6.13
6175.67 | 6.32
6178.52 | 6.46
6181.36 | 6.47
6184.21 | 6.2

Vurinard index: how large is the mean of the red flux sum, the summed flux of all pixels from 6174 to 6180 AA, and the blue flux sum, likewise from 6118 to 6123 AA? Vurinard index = 12.8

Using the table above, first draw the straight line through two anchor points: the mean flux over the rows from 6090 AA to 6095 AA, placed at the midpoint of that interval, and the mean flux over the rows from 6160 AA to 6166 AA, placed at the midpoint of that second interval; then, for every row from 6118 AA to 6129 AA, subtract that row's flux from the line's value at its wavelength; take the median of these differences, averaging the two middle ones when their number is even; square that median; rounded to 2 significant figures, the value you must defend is 0.24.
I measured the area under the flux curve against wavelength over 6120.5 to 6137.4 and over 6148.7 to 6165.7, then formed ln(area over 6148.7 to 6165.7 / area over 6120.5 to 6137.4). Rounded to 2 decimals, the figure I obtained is 0.02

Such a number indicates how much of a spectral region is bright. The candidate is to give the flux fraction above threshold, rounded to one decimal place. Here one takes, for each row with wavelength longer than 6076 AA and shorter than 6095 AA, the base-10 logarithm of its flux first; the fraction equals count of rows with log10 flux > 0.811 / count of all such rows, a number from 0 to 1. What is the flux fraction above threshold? 0.6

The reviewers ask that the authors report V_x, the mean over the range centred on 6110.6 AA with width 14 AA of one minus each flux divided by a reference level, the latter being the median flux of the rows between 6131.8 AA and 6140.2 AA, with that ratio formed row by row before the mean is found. -0.073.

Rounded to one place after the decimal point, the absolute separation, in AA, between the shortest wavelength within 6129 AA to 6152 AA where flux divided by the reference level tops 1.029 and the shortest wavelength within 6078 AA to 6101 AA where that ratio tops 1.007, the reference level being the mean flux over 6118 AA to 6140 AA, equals 67.6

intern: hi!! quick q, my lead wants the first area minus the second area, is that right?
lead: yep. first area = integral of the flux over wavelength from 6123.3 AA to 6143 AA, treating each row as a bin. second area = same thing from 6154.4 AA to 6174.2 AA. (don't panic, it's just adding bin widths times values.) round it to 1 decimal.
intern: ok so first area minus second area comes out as 1.8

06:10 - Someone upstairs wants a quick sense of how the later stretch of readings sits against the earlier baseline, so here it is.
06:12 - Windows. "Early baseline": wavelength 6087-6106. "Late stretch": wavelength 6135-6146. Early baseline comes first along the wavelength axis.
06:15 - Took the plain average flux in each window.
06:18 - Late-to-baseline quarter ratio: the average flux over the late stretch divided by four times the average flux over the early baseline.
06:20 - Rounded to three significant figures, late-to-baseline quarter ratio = 0.250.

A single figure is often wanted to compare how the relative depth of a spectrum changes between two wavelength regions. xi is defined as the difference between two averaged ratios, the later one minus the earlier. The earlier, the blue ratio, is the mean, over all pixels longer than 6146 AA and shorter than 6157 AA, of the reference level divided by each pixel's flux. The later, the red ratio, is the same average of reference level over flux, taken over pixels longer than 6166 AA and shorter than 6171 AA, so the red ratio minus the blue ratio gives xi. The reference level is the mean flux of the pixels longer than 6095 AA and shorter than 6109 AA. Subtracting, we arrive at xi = 0.10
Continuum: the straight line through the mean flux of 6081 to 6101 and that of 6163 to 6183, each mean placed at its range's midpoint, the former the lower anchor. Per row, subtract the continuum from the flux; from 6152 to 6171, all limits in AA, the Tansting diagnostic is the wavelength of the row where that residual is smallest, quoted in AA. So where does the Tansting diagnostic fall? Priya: 6161.47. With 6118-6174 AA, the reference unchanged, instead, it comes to 6133.16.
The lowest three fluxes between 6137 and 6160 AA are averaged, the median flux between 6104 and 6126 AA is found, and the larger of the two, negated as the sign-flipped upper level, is -6.77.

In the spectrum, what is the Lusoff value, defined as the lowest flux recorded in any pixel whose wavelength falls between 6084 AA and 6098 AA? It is 6.03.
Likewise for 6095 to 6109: 6.38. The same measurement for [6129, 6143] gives 6.01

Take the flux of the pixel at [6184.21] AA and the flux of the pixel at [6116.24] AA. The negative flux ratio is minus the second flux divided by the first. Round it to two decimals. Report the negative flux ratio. -1.10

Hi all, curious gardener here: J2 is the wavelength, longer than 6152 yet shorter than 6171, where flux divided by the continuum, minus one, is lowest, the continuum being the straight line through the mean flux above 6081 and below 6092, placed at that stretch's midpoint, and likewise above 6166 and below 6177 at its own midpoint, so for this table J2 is 6161.47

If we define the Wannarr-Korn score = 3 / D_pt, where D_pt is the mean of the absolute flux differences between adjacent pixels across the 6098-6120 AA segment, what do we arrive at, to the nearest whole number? 31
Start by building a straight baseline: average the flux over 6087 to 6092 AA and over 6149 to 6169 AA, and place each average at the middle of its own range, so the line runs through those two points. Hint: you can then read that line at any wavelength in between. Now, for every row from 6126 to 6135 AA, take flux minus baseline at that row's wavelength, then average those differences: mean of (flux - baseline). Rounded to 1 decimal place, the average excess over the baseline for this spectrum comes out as -0.1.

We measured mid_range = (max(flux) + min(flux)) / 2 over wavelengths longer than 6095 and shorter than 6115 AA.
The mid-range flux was 6.63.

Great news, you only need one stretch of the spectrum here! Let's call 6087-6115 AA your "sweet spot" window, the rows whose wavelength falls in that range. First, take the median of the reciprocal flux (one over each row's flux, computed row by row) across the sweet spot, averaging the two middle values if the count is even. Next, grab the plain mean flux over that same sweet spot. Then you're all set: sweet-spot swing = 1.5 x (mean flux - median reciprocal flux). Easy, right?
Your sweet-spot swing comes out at 9.6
